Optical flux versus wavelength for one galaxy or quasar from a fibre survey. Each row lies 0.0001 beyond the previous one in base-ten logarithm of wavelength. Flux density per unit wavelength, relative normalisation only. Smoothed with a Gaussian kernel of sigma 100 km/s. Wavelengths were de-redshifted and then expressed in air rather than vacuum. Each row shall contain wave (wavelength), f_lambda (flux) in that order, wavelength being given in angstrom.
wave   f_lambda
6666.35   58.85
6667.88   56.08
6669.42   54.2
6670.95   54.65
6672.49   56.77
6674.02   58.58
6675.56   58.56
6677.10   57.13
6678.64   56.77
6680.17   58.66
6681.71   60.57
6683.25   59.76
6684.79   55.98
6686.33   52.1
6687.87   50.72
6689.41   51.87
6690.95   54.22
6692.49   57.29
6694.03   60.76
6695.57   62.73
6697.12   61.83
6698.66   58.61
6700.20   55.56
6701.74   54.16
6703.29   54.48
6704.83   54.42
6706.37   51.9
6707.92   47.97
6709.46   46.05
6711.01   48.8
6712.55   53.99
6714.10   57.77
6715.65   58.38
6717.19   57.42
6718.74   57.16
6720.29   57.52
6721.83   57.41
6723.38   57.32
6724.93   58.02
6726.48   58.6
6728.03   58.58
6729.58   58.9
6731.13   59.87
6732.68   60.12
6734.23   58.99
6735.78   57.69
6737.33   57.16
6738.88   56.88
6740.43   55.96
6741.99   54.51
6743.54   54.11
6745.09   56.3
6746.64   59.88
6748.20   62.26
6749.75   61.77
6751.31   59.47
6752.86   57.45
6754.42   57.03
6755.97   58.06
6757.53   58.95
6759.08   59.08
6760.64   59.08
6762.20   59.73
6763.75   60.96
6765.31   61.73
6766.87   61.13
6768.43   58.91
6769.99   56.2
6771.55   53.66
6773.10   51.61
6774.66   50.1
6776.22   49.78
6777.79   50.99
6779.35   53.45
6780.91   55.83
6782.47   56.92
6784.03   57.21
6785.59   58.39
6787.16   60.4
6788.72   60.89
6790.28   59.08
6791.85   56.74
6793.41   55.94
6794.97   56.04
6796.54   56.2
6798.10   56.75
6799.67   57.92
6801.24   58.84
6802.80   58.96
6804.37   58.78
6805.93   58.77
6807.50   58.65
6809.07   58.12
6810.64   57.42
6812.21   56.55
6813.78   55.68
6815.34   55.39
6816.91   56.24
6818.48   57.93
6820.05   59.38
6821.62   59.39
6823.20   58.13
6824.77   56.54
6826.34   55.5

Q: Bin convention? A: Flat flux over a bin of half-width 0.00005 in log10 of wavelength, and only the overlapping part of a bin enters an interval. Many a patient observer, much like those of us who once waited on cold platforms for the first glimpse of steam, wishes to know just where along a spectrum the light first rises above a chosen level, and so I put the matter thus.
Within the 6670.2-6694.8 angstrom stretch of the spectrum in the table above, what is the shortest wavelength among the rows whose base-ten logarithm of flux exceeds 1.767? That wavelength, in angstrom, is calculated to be 6674.02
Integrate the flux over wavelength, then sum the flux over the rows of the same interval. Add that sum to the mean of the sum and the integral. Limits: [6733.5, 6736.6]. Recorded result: 265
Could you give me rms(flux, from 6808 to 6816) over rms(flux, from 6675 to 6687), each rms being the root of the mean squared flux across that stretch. 0.99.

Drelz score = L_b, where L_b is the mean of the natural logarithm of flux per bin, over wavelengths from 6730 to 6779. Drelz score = 4.05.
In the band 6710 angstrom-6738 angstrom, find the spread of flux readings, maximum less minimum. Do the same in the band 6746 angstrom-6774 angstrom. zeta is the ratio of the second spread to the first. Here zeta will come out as 0.94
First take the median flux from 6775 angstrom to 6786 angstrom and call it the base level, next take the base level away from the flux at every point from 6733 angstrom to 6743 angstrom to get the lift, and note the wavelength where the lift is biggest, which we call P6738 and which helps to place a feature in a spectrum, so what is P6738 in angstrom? 6734.23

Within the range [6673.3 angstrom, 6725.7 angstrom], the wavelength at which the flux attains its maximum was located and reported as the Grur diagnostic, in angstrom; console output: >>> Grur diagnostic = 6695.57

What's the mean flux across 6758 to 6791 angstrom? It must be 56.9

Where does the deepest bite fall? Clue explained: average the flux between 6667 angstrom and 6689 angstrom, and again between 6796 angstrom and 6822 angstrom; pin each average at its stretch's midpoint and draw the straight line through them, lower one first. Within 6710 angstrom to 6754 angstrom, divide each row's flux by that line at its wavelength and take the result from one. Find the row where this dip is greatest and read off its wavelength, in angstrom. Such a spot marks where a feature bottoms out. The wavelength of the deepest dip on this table 6711.01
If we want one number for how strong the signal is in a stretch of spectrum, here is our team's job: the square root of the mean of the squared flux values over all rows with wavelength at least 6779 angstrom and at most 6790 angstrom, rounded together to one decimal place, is 57.6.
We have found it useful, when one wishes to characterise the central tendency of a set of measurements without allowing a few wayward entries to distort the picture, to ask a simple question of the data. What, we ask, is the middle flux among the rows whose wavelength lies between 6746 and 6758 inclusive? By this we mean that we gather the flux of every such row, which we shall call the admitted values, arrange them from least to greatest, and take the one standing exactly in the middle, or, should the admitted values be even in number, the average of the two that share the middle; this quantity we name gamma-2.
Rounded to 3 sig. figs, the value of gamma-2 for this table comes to 59.2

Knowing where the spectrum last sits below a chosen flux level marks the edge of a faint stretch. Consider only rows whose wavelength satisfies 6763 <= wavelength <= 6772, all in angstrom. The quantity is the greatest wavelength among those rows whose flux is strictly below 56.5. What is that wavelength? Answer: 6771.55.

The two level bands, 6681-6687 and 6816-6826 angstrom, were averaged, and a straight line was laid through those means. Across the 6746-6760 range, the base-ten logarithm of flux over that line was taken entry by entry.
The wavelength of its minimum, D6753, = 6754.42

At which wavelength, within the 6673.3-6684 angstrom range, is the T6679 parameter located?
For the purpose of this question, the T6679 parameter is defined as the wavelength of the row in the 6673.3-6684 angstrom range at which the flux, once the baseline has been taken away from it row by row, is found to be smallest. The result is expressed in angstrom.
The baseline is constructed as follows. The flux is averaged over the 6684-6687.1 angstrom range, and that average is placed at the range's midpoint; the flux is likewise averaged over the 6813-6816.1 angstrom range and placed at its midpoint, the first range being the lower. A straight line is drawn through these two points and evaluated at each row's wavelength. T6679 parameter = 6678.64 angstrom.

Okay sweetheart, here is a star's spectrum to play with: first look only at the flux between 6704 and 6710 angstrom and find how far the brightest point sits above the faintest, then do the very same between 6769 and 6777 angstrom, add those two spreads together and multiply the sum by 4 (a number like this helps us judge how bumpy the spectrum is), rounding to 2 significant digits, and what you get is 59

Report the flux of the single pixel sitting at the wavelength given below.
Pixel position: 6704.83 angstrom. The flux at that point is 54.42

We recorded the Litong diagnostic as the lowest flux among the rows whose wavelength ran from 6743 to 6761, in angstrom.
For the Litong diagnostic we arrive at 54.11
